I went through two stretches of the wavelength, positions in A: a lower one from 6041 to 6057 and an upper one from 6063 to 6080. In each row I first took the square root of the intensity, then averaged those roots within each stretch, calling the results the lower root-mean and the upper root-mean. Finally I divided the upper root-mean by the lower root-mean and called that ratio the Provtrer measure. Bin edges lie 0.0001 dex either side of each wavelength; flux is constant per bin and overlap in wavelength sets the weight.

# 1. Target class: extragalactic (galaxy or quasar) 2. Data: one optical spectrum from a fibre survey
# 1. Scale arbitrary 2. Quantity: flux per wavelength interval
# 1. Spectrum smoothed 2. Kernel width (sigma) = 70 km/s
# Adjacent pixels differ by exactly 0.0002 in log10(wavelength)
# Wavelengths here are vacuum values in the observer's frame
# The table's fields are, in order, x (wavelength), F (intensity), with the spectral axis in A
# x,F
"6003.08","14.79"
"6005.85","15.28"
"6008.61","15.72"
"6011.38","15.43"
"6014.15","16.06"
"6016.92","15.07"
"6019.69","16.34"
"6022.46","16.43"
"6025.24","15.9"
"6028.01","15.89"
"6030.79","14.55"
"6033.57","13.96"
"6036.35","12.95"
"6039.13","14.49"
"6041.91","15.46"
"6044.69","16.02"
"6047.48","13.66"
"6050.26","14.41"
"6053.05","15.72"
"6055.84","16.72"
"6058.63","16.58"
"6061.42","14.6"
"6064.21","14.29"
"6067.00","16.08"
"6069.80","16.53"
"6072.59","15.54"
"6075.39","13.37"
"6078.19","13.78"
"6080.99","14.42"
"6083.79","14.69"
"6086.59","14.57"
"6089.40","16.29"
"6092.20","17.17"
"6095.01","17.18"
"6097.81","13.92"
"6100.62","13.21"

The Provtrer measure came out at 0.99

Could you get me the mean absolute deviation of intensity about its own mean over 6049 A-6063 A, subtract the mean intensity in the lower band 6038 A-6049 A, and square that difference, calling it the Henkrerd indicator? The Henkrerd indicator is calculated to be 197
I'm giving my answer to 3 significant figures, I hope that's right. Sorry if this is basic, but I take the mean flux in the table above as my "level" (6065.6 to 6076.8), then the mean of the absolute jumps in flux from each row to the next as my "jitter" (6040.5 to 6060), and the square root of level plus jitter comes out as 4.05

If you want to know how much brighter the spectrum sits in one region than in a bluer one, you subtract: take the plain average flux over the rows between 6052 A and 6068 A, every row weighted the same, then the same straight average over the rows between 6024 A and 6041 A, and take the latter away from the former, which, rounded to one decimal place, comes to 1.0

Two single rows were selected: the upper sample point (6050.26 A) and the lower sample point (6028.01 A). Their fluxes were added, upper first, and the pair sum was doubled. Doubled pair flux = 60.6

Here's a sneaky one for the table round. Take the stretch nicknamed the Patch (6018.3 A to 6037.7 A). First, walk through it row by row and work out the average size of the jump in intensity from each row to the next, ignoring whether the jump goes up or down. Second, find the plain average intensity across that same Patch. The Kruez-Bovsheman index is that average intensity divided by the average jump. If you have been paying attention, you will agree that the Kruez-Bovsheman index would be 25.5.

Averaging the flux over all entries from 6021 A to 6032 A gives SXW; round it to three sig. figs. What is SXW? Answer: 15.7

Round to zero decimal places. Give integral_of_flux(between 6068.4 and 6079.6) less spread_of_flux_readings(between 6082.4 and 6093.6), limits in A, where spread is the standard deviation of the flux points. 165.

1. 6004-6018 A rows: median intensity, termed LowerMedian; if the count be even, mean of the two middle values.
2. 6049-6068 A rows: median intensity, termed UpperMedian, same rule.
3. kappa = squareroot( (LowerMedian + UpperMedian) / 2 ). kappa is 3.95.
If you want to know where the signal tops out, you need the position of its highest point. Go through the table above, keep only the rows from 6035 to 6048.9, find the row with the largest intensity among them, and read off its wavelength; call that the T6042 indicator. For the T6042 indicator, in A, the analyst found 6044.69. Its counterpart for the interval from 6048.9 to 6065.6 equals 6055.84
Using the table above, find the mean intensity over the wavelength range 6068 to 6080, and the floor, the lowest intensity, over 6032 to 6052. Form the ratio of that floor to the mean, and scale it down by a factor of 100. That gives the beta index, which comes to 0.0087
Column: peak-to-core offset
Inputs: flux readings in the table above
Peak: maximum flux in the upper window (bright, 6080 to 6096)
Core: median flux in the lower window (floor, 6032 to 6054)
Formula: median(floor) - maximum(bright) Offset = -2.7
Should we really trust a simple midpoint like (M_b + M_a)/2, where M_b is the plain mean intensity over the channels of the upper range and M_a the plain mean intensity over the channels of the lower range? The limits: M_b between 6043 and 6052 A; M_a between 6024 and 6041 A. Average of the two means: 14.7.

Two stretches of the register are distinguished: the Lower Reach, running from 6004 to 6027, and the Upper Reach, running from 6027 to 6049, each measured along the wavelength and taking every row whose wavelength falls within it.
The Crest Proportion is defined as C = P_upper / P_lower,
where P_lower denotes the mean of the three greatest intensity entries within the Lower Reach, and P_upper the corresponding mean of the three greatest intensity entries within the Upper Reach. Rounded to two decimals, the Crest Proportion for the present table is 0.97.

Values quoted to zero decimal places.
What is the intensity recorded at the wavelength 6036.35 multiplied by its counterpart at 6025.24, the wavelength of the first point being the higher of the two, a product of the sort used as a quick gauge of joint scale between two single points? 206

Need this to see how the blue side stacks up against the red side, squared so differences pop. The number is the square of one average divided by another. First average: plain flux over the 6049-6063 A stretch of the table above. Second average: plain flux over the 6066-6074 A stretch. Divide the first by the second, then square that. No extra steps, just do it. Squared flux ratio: 0.95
